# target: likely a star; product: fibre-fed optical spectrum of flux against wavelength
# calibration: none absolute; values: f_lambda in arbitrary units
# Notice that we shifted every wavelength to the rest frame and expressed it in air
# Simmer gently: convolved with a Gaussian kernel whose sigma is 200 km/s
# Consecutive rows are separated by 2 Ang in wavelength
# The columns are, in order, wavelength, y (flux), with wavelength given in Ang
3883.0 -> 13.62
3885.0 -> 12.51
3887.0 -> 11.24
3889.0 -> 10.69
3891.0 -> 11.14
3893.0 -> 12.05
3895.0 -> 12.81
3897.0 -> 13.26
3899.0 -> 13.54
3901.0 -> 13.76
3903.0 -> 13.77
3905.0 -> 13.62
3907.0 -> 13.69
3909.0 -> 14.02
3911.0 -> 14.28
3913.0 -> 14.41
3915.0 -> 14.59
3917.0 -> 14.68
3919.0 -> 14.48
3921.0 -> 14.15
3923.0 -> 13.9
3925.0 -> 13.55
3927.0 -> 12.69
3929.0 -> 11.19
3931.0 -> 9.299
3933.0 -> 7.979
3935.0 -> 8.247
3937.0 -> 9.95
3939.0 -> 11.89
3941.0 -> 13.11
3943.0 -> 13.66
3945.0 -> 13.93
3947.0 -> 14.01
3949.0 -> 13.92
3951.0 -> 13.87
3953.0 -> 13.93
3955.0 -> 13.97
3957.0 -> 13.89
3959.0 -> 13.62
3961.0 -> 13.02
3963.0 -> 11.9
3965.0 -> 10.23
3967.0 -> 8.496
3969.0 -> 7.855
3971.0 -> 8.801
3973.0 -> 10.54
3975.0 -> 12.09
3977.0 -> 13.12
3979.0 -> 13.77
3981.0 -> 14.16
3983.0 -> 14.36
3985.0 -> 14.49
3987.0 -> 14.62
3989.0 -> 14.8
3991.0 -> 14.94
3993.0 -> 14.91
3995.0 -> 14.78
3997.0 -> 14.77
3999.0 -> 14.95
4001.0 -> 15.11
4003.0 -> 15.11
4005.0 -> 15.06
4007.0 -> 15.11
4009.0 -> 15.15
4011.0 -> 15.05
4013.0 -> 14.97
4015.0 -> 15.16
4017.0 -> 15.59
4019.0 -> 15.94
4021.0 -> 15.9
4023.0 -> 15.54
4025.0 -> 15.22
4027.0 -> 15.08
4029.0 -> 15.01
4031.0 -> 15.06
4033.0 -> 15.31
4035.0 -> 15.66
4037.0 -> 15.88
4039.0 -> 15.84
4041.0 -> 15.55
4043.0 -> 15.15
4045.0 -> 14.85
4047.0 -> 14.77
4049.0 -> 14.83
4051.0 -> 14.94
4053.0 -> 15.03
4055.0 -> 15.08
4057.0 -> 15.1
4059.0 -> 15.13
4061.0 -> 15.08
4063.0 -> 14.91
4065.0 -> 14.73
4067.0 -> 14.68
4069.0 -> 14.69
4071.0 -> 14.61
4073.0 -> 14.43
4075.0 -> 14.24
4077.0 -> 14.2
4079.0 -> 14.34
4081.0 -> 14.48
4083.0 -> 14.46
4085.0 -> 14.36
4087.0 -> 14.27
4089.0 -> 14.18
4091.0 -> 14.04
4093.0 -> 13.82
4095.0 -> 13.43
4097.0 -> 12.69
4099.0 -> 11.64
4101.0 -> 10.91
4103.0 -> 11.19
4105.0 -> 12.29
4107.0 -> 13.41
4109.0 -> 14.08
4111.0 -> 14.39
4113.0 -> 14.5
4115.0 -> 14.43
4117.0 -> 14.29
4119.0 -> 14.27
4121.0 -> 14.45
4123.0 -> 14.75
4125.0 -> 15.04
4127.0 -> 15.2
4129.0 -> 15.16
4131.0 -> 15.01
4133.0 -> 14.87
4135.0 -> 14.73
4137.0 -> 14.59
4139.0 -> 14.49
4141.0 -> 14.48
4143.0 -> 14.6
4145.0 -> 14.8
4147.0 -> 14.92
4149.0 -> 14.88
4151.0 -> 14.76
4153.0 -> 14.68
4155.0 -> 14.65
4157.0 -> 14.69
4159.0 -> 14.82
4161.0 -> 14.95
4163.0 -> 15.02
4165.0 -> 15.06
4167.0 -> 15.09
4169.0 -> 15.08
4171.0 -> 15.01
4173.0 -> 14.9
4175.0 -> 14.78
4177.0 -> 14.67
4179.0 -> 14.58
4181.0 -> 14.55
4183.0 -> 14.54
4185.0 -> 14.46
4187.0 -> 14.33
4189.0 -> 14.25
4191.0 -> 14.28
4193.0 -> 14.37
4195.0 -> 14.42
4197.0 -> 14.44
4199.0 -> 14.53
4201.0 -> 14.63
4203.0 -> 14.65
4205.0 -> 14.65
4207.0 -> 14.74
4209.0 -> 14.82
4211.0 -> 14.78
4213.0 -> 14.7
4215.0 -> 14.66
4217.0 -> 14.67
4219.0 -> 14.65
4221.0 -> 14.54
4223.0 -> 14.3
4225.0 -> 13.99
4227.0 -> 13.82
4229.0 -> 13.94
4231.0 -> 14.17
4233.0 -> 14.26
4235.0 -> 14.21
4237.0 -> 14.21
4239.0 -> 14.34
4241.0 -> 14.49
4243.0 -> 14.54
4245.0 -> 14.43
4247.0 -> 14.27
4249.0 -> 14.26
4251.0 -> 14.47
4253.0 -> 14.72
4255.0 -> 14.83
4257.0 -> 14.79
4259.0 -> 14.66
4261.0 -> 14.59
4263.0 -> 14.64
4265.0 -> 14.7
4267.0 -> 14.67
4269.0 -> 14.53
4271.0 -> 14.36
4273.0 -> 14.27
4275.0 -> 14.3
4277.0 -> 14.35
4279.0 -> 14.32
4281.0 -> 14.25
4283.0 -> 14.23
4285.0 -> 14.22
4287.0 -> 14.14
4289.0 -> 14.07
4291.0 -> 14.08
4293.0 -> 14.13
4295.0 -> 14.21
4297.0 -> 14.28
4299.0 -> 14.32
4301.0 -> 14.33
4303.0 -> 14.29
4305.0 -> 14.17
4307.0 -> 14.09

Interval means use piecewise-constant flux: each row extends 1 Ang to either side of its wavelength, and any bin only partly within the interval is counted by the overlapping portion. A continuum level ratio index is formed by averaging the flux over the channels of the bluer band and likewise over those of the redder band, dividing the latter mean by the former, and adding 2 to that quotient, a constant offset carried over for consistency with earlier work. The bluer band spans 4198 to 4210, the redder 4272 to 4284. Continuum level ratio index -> 2.97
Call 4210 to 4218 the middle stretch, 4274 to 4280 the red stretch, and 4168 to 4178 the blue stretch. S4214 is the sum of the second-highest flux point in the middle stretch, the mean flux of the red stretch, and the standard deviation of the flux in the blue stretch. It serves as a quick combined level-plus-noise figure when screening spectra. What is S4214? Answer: 29.2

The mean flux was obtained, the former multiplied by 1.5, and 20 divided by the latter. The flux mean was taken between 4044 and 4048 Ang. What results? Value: 0.90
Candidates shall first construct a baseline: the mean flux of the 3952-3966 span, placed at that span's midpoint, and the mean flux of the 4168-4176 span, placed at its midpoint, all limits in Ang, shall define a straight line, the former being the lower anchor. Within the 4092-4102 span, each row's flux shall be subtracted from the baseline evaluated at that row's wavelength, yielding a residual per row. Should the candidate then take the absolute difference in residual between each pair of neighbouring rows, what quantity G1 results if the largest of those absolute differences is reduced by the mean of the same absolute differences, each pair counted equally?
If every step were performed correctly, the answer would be 0.32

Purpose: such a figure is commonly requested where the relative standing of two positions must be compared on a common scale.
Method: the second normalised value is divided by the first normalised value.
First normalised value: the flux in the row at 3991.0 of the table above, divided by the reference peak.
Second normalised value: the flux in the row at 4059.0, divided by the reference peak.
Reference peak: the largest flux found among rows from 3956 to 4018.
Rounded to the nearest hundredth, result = 1.01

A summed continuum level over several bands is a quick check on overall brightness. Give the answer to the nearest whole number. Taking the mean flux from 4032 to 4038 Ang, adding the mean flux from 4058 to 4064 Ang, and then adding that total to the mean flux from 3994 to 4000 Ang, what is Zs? 45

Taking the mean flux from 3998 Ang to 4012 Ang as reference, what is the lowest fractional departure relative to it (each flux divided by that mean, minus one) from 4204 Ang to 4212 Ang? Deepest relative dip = -0.028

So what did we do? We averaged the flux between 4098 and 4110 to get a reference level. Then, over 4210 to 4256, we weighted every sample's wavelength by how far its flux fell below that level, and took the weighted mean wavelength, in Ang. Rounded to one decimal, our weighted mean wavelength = 4232.9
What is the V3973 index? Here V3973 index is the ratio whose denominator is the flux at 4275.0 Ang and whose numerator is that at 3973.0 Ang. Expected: 0.74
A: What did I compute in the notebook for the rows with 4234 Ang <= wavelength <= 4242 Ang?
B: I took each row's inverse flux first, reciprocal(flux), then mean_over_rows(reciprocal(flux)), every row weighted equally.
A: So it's 0.0699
